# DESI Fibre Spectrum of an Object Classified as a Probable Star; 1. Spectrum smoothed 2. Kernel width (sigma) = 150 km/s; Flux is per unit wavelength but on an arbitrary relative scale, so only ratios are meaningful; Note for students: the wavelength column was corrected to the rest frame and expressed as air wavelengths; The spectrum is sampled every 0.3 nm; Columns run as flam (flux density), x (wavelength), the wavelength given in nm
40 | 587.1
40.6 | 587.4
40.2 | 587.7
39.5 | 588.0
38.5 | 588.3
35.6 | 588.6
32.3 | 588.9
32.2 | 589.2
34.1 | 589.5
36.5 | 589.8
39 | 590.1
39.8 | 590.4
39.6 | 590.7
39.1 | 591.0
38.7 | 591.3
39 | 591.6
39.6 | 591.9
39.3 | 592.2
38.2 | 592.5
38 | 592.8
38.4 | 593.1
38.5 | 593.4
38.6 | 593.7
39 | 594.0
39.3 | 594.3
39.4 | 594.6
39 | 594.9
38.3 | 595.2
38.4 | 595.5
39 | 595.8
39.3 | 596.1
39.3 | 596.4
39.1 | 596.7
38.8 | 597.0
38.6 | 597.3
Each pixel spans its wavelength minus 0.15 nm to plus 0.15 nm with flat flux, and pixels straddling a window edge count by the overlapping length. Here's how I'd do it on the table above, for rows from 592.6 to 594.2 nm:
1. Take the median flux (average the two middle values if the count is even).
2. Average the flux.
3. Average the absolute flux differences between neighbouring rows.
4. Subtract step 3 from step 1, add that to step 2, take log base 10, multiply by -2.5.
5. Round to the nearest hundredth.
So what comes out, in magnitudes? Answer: -4.71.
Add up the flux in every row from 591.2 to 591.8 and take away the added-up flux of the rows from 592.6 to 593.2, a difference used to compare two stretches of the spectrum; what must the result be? 1.3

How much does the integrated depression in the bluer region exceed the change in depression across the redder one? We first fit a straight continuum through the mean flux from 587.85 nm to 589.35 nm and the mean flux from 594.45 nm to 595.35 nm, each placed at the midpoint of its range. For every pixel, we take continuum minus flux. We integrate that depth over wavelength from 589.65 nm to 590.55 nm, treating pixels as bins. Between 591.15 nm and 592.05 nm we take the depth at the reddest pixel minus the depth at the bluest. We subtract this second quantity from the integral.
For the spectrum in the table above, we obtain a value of -1.2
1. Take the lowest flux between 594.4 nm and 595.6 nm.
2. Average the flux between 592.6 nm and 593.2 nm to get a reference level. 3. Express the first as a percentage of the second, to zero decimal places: 100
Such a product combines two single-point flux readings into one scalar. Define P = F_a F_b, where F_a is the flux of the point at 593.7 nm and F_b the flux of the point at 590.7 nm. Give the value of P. 1529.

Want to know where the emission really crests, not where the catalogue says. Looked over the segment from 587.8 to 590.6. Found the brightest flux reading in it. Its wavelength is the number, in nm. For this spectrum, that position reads 590.4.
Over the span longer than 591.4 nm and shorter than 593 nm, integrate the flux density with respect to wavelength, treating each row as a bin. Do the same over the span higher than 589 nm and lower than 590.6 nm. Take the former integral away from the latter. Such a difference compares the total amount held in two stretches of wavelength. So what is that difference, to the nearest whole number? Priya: -4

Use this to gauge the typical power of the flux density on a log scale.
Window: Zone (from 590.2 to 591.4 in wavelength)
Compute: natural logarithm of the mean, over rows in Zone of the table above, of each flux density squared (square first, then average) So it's 7.343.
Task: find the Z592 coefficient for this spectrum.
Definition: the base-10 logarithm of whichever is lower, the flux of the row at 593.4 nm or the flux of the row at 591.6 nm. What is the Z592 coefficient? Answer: 1.585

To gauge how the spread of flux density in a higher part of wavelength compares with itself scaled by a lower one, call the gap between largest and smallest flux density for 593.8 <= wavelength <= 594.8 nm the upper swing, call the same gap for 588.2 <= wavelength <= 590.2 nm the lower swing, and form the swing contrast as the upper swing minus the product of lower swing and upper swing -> -2.3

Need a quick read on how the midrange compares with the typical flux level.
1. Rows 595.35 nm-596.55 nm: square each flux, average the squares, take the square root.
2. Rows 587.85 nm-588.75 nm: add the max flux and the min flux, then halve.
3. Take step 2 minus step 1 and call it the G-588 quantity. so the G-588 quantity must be -1.5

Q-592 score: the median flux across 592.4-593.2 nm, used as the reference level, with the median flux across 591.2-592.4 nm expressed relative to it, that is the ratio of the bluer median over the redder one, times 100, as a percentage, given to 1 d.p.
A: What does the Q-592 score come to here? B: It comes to 102.5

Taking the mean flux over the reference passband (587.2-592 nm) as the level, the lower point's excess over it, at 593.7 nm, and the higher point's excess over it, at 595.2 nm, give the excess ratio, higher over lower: 0.64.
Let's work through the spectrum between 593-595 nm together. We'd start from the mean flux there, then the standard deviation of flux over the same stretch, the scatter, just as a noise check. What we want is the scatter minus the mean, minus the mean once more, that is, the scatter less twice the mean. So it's -77.4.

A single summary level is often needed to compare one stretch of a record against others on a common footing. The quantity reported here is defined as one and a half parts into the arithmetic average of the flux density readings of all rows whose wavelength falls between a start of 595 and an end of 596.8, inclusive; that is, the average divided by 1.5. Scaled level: 25.9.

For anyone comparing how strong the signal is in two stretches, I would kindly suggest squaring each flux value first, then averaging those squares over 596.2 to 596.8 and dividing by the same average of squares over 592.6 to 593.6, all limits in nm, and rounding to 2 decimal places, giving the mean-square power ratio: 1.05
